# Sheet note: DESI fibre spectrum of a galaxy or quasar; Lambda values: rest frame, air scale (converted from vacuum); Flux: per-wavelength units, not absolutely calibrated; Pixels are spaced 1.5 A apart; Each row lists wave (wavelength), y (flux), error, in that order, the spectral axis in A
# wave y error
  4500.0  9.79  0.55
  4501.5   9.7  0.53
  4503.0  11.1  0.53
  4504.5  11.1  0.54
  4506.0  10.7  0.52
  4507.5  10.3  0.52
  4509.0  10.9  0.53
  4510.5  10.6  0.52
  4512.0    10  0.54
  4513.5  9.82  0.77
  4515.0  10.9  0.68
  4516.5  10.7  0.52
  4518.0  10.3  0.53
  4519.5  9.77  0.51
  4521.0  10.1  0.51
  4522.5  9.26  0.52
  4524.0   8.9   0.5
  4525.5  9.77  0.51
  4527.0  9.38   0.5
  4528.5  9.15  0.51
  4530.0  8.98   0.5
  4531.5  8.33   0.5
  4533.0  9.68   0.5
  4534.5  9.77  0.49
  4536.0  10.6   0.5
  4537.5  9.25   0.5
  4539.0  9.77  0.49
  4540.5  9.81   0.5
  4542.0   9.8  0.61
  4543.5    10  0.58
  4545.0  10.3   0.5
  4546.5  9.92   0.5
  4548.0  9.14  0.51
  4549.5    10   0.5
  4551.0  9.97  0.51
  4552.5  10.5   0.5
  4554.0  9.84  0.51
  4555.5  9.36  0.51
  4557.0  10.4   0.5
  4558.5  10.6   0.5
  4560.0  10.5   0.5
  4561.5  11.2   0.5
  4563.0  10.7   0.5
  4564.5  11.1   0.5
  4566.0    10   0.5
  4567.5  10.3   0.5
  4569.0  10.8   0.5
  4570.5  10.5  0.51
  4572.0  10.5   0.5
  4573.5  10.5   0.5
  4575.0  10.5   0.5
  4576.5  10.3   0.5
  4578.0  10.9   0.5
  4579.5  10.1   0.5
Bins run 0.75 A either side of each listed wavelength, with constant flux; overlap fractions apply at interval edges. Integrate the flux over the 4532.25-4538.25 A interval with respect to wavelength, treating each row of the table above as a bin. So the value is 59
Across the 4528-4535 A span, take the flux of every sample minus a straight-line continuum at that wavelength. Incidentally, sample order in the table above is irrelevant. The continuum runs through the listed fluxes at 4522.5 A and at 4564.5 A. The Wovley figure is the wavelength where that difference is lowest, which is 4531.5 A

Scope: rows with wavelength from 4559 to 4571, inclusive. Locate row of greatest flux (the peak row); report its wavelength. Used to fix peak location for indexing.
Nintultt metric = 4561.5 A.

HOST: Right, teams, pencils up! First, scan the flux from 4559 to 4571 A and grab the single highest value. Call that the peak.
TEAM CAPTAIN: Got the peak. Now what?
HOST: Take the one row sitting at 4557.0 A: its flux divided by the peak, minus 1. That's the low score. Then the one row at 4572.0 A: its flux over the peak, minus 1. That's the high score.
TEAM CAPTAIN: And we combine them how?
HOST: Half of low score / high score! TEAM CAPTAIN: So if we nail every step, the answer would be 0.57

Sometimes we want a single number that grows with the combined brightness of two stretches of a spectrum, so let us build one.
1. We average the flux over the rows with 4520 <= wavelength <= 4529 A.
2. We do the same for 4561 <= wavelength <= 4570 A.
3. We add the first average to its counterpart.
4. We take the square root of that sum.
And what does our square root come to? 4.48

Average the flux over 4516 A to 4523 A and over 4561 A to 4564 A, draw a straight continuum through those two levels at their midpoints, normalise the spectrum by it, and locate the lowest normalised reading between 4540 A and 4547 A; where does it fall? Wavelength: 4542.0 A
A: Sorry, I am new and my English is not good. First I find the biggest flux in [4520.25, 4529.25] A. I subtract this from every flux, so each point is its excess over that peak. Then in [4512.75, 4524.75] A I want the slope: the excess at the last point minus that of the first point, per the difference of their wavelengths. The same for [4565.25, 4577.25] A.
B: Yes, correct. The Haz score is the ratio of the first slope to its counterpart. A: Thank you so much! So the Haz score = -3.1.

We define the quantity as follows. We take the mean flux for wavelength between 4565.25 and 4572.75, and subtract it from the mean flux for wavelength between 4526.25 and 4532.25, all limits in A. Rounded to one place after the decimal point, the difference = -1.5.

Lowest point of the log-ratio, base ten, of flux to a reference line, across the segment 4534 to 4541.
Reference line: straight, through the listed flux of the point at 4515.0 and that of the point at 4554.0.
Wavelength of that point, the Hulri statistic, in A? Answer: 4537.5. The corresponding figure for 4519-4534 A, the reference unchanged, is 4531.5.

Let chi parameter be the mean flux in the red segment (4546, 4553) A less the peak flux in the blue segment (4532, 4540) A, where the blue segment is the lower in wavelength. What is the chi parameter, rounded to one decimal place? -0.7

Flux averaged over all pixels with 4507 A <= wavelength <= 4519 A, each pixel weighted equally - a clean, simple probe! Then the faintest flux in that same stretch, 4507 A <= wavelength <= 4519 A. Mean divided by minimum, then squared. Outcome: 1.13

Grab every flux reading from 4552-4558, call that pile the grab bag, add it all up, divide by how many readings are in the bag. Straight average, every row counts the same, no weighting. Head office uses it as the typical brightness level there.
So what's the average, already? 10.0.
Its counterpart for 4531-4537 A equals 9.6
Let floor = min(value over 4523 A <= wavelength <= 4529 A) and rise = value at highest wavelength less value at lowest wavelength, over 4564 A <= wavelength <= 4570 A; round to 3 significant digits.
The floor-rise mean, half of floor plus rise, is 4.30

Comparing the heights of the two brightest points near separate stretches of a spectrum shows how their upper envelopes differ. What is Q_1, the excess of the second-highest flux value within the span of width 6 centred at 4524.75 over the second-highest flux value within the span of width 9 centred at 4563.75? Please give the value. -1.7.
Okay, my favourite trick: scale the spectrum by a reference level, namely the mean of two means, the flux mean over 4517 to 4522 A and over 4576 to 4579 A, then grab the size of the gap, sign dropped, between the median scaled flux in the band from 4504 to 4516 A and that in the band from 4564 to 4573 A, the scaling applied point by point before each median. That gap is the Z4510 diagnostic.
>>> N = 0.0145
